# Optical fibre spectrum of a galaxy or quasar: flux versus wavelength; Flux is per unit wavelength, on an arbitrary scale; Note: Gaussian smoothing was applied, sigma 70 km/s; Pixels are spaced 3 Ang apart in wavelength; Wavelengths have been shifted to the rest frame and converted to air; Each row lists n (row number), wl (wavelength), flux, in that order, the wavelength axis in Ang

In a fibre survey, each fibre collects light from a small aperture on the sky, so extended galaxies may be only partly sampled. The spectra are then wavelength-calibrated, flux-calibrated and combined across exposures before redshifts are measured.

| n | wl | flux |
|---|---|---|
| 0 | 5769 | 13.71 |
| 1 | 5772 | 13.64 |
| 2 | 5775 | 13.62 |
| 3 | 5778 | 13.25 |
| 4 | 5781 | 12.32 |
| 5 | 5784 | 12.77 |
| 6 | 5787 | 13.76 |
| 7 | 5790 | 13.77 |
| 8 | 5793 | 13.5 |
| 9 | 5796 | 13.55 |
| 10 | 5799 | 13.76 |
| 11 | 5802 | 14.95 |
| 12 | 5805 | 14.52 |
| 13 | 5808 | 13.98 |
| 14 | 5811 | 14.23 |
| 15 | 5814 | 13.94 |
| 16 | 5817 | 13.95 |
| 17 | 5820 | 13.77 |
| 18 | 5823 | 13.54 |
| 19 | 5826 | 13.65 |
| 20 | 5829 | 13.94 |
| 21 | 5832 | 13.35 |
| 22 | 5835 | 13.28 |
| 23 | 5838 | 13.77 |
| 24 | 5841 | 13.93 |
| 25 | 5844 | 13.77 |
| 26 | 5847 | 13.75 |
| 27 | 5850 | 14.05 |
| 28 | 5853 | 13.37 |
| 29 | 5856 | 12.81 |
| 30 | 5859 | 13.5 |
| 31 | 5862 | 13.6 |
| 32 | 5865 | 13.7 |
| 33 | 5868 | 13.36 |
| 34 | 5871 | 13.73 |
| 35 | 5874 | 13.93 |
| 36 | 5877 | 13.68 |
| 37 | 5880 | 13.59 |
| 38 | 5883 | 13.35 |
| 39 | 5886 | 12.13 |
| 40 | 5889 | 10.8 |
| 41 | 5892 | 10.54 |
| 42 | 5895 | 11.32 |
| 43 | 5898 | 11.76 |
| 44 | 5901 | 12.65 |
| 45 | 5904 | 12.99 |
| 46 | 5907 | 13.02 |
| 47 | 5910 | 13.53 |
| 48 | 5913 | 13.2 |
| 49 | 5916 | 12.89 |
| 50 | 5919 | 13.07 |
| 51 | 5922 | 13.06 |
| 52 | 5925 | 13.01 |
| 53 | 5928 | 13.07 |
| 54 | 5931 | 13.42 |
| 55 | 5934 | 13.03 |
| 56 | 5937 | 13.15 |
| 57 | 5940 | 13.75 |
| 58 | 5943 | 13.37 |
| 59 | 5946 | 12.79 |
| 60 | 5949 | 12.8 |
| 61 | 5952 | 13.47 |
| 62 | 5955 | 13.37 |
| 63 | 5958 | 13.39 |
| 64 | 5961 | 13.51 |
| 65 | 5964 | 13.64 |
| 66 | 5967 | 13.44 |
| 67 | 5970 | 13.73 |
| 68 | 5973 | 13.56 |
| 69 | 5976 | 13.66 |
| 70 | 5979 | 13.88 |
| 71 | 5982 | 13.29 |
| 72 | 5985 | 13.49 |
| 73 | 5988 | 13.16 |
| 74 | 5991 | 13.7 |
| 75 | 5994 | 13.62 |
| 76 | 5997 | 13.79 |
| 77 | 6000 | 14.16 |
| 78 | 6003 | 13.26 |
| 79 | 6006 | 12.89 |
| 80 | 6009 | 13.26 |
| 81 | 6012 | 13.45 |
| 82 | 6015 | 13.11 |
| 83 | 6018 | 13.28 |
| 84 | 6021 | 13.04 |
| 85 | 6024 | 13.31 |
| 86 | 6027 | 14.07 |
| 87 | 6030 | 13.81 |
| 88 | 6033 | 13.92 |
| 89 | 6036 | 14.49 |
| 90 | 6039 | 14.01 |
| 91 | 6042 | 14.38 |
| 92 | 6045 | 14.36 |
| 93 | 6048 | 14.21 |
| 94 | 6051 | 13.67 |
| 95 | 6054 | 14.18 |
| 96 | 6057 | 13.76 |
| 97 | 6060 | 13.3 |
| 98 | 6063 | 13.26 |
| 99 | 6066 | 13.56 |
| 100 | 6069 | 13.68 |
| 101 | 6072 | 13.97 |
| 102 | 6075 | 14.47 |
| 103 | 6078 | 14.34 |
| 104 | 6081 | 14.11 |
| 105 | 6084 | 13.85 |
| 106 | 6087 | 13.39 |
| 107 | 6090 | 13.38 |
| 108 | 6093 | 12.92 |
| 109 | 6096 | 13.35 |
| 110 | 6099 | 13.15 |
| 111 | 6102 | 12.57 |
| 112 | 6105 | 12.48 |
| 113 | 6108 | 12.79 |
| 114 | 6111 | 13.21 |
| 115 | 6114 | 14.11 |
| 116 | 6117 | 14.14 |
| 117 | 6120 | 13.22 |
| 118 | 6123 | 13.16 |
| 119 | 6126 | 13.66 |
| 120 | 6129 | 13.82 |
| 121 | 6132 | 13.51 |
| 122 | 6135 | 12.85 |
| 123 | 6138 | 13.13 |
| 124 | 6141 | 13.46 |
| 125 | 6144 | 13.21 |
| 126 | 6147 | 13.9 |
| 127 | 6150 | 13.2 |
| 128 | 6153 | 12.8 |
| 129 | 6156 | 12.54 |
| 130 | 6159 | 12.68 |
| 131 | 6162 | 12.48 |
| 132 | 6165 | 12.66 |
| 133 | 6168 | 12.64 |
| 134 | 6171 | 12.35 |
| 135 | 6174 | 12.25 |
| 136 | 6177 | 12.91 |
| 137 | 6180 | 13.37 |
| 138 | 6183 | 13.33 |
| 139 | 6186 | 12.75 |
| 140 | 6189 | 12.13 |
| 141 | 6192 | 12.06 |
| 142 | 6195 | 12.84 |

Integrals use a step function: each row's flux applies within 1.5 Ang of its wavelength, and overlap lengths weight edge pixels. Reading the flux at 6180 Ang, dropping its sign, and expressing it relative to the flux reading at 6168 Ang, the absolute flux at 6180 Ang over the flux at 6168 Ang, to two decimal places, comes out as 1.06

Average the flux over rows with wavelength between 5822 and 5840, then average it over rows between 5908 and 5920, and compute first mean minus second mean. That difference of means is 0.4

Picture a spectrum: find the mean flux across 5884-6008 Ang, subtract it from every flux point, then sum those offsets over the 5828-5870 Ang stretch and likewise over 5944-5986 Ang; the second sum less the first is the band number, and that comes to -2.2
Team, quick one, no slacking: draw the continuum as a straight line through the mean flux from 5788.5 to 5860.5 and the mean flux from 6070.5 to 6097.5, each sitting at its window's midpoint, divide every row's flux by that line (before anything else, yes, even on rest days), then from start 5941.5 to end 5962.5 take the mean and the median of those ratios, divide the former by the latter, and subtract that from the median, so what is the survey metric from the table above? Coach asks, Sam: -0.019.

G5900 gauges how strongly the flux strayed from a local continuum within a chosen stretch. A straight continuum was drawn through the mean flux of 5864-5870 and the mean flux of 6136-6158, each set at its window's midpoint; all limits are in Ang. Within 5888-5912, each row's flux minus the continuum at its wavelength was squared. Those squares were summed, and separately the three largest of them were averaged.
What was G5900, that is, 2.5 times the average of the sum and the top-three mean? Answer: 39.8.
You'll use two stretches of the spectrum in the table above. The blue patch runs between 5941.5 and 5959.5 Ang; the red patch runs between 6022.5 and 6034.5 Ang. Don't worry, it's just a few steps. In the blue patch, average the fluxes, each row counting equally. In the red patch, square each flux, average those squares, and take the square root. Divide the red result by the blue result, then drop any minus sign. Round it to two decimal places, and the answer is 1.04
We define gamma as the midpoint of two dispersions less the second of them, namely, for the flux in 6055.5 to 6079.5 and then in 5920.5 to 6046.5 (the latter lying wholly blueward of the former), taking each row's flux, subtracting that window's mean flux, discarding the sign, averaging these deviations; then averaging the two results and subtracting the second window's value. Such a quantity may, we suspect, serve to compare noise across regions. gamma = 0.01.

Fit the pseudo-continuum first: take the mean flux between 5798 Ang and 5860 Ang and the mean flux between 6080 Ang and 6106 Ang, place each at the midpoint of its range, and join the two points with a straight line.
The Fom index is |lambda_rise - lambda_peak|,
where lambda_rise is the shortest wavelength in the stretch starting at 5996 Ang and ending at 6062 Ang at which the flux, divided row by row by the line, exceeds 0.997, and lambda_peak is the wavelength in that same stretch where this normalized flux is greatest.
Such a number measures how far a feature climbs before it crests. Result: 39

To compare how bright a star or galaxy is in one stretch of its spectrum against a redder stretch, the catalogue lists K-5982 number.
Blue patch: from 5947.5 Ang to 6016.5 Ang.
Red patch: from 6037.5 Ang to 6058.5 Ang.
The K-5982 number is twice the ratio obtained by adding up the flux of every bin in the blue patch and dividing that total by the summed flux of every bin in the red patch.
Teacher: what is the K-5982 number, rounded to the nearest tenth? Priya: 6.3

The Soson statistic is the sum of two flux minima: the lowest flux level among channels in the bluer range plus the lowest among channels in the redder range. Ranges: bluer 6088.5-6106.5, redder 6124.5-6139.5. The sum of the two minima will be 25.3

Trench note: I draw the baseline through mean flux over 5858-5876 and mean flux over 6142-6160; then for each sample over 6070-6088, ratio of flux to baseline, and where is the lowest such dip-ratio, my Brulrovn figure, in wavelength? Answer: 6087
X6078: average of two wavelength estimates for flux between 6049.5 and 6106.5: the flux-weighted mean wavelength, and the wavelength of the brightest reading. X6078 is 6076.3 Ang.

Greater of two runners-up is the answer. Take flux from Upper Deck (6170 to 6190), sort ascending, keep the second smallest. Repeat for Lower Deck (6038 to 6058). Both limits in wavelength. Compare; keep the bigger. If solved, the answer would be 13.8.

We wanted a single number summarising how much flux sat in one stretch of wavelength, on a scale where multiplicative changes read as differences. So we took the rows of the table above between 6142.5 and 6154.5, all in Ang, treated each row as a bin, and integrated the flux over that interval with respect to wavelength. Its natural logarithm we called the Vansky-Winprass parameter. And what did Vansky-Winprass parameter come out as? 5.1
